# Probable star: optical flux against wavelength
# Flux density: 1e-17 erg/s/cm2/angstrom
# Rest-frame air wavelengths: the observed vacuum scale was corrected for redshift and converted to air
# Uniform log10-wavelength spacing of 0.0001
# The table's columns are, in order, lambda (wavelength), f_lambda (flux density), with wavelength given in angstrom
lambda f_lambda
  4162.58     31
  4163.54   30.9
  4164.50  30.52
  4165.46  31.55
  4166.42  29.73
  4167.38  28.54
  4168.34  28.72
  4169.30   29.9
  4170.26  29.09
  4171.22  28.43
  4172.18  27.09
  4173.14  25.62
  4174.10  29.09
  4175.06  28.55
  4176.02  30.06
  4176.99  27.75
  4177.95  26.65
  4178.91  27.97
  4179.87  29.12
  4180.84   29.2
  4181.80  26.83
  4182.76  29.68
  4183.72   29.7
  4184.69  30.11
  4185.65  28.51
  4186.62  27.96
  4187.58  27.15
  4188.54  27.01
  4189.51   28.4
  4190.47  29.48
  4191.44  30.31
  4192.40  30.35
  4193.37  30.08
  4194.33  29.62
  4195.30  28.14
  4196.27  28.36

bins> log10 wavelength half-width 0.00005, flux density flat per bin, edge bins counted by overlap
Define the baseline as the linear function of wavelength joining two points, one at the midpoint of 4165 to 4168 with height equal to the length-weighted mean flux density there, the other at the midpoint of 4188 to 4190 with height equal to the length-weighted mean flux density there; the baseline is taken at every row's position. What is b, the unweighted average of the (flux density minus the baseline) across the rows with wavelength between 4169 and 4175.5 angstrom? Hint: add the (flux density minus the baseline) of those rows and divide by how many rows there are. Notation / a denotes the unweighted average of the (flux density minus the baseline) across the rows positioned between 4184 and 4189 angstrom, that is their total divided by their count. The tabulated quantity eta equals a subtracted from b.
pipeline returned -1.2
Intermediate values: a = 0.2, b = -1.1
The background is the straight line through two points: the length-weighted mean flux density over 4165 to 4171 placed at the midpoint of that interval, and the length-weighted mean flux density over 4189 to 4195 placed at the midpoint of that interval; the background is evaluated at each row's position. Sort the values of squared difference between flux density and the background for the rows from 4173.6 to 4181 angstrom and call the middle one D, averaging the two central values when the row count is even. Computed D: 0.6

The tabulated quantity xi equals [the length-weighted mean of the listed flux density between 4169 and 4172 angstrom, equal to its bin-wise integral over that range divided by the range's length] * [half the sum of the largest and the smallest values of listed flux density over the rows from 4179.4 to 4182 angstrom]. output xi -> 810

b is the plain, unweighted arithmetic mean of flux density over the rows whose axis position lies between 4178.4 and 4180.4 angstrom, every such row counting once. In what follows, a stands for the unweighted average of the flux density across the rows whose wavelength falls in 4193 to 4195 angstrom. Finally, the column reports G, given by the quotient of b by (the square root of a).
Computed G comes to 5.22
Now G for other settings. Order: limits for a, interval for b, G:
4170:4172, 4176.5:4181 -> 5.25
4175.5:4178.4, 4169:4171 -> 5.56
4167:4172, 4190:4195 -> 5.57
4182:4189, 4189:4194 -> 5.56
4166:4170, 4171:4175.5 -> 5.13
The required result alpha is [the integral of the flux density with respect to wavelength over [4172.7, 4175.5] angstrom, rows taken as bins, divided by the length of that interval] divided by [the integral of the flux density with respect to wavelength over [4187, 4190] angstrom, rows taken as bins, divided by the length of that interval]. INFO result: 1.01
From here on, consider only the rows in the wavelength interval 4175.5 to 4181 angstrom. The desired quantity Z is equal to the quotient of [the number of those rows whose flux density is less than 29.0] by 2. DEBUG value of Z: 1.5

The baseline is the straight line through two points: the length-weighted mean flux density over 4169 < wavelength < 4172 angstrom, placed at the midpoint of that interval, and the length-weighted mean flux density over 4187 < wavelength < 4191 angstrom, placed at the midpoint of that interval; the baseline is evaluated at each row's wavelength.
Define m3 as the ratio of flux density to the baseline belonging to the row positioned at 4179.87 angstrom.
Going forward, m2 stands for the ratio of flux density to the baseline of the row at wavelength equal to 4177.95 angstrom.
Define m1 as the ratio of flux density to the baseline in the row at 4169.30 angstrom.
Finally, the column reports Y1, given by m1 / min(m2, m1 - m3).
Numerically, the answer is 105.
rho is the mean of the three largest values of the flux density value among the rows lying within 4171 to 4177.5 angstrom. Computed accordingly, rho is 29.2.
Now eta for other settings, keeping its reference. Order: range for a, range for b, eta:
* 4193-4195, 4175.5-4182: -3.0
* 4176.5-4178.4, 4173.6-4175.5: 1.3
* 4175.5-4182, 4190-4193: 3.0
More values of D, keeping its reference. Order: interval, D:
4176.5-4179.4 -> 3.3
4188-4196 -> 0.5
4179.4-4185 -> 0.2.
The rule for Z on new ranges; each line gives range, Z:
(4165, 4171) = 1.0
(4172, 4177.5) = 2.0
